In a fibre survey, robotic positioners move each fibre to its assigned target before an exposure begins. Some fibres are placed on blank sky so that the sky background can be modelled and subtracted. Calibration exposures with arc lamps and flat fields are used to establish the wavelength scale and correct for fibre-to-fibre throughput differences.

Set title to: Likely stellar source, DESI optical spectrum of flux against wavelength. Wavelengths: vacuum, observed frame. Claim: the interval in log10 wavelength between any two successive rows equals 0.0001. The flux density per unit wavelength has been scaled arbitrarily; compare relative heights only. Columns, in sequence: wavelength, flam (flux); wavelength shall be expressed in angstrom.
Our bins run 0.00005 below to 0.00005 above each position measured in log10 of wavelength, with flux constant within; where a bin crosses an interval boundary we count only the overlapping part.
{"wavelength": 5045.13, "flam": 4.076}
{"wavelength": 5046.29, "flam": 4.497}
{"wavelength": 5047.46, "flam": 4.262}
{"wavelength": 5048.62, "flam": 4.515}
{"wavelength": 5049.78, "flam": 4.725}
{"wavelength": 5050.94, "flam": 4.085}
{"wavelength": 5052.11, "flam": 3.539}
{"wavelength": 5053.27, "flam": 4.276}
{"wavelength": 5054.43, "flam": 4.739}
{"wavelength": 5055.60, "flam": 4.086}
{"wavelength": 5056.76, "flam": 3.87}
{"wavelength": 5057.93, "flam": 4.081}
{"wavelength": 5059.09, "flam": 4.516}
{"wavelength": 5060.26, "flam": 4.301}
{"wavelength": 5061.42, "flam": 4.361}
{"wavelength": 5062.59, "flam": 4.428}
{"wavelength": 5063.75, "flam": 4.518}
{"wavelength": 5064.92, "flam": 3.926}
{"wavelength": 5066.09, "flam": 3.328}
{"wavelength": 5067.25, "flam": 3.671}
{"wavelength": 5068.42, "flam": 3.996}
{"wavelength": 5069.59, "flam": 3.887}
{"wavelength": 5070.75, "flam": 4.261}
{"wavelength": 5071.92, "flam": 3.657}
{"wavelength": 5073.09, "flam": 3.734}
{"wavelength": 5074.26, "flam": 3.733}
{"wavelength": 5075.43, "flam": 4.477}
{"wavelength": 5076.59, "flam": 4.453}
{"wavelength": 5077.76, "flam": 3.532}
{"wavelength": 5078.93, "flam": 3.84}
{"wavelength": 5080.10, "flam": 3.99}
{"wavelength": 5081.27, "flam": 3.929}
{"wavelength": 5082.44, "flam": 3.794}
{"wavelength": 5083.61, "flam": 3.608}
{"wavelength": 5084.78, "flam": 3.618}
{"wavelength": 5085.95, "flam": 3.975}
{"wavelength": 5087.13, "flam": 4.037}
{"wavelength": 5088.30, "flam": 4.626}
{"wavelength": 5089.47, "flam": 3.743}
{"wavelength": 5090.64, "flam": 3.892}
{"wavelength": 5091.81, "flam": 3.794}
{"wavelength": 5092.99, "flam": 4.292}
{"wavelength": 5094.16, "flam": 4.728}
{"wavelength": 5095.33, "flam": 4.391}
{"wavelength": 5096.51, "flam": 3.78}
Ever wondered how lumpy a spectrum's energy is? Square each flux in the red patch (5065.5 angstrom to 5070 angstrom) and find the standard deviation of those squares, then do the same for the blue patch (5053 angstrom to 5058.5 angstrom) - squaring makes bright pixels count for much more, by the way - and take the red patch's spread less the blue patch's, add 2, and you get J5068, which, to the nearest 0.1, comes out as 1.3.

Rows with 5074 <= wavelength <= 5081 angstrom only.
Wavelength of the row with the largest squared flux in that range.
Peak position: 5075.43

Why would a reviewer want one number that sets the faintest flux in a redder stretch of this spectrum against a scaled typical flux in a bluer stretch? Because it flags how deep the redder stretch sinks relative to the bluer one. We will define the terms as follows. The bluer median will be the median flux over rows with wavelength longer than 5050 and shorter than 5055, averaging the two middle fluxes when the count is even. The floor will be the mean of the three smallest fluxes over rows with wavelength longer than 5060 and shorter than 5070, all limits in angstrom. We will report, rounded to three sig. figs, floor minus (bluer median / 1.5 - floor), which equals 4.47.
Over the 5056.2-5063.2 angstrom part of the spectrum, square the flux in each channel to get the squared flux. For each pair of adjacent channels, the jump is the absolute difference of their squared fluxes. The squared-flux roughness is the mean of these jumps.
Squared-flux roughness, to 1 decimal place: 1.7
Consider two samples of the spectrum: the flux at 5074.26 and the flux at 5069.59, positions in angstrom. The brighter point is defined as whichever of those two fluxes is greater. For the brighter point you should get 3.9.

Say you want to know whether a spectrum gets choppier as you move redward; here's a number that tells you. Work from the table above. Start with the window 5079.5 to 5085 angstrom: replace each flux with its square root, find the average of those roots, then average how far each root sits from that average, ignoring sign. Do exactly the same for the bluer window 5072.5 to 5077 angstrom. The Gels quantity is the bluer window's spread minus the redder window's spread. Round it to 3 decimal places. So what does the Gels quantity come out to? 0.054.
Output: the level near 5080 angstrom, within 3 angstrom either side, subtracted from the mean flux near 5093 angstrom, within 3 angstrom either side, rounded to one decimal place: 0.4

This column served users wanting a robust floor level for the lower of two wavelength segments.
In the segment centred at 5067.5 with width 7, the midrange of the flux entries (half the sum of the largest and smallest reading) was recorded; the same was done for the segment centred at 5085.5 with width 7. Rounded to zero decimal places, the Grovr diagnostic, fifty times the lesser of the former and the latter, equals 190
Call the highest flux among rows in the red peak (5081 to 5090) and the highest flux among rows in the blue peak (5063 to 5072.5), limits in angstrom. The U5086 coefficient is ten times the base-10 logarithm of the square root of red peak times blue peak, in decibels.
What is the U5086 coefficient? 6.60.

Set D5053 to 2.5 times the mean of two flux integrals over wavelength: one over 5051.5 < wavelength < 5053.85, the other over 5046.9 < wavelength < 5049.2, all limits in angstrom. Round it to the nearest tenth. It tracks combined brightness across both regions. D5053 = 24.1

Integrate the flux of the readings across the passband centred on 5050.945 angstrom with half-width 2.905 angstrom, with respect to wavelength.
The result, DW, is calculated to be 24.6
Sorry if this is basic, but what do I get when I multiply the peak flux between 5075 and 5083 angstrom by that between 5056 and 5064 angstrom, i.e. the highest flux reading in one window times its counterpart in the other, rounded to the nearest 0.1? 20.2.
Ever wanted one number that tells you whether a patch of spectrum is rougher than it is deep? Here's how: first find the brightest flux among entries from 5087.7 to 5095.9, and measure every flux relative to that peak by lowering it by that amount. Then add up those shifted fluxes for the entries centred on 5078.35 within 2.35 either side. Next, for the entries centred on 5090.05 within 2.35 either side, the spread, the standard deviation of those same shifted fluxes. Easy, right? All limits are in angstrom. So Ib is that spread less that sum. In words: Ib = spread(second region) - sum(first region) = 3.5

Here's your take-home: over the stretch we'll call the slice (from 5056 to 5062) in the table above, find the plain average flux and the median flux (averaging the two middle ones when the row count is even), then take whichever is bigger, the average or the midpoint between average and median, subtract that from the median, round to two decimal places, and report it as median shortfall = 0.04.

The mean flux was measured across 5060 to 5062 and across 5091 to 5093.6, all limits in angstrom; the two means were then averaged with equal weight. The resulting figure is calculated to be 4.19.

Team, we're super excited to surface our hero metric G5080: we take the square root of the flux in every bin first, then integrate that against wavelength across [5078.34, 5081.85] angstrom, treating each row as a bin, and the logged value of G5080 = 6.95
